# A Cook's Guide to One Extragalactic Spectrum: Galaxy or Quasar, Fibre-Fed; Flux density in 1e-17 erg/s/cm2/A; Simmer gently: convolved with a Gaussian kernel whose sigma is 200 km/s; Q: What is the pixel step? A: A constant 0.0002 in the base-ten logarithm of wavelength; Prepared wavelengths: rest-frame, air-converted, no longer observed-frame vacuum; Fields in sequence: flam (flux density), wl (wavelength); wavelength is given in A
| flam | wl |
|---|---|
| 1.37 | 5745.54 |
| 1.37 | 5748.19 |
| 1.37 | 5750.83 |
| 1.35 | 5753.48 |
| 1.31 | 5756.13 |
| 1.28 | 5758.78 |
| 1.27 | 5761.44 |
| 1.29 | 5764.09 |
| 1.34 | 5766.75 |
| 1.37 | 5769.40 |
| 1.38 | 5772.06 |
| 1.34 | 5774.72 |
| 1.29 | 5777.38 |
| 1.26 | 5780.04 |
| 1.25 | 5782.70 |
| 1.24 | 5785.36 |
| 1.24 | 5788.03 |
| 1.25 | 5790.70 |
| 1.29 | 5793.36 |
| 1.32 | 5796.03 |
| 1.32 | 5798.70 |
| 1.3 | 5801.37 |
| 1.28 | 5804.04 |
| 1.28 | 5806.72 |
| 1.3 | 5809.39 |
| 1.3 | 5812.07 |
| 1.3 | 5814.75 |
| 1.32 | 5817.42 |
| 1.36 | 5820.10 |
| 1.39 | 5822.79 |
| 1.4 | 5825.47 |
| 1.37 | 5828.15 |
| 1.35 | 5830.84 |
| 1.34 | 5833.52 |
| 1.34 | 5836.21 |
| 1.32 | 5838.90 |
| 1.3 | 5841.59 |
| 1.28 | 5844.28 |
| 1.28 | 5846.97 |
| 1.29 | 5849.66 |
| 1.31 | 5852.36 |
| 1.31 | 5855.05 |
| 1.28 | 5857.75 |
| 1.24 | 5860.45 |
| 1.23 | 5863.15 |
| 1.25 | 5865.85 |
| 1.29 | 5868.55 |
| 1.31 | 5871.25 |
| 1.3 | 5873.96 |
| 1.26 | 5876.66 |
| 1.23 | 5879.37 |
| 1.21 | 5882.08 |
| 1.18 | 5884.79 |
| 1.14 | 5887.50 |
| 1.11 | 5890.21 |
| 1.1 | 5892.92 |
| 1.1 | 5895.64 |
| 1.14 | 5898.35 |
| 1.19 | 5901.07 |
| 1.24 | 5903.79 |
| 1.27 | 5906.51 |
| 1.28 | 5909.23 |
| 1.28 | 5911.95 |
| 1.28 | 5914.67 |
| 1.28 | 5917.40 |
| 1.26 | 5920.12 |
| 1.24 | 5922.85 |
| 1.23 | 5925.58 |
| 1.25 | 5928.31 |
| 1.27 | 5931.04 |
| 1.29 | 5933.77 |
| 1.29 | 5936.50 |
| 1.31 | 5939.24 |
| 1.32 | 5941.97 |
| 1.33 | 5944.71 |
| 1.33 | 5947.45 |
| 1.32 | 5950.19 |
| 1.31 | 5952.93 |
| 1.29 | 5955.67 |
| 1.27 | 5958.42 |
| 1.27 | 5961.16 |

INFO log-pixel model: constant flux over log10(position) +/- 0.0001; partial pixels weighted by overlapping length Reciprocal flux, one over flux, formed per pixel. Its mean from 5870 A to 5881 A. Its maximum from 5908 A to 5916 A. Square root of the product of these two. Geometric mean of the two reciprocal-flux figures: 0.783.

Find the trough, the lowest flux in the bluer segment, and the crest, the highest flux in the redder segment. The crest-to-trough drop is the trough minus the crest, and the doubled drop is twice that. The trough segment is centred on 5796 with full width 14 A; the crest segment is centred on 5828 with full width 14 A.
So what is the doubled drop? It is -0.30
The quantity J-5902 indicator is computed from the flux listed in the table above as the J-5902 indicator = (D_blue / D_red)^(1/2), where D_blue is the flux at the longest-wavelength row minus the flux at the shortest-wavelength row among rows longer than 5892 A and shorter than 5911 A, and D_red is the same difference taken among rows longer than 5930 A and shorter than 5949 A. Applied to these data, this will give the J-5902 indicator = 1.7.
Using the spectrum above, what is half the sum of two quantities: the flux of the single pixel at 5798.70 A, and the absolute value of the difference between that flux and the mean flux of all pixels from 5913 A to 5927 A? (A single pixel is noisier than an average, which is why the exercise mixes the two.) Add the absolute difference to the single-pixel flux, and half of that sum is 0.691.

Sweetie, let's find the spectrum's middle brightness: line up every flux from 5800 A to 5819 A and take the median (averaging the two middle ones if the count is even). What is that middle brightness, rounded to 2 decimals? 1.30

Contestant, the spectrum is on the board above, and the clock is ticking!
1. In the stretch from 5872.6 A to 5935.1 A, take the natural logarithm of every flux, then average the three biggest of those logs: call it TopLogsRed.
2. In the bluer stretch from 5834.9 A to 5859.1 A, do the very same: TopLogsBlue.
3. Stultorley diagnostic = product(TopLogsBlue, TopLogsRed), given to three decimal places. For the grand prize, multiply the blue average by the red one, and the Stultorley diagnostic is 0.071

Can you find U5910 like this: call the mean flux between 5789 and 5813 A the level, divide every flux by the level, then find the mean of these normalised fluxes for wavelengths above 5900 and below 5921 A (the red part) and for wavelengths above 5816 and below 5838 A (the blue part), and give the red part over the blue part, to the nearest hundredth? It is 0.93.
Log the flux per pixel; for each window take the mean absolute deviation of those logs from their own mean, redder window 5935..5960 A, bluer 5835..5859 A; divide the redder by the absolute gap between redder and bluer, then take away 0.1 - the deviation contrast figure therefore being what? 36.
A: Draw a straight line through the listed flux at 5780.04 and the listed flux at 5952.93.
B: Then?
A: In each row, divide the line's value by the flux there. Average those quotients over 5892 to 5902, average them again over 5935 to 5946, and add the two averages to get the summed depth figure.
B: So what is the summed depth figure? 2.14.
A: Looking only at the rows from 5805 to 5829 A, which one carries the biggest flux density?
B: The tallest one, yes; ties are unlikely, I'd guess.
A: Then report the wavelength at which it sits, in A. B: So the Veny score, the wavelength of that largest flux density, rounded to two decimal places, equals 5825.47 A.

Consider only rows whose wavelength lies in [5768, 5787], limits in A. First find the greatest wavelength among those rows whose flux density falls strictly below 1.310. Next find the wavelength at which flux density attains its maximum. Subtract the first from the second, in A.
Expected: -13.3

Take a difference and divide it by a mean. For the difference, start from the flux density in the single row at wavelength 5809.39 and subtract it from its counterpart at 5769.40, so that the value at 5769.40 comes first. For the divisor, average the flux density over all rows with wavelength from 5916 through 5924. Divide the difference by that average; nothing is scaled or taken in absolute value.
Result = 0.06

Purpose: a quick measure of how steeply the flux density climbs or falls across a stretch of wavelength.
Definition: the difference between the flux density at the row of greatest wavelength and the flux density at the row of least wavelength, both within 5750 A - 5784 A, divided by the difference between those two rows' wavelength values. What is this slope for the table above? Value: -0.0038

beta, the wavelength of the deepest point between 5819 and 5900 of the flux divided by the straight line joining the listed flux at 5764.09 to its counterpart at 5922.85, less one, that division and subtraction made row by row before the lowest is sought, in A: 5892.92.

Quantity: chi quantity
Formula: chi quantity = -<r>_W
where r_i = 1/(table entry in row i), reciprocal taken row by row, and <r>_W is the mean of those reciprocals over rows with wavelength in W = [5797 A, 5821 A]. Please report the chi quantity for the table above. -0.766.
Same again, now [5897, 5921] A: -0.803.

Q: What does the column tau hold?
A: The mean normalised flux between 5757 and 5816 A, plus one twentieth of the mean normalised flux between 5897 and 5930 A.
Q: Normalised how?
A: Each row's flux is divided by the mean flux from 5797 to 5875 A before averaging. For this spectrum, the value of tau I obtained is 1.04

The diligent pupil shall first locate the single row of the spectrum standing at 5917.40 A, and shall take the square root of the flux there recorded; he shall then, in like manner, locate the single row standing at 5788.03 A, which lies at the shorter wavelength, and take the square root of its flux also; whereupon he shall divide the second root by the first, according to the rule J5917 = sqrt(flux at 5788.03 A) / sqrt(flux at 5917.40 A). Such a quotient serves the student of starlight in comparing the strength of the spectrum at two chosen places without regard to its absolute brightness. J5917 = 0.98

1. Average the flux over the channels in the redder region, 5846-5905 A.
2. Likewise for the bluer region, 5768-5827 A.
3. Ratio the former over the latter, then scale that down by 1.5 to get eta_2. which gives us 0.625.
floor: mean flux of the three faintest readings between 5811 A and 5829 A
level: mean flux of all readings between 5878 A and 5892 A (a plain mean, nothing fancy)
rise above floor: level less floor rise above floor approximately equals -0.13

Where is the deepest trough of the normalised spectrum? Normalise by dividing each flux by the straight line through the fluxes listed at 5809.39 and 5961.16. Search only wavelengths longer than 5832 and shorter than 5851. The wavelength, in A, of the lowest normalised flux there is 5844.28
